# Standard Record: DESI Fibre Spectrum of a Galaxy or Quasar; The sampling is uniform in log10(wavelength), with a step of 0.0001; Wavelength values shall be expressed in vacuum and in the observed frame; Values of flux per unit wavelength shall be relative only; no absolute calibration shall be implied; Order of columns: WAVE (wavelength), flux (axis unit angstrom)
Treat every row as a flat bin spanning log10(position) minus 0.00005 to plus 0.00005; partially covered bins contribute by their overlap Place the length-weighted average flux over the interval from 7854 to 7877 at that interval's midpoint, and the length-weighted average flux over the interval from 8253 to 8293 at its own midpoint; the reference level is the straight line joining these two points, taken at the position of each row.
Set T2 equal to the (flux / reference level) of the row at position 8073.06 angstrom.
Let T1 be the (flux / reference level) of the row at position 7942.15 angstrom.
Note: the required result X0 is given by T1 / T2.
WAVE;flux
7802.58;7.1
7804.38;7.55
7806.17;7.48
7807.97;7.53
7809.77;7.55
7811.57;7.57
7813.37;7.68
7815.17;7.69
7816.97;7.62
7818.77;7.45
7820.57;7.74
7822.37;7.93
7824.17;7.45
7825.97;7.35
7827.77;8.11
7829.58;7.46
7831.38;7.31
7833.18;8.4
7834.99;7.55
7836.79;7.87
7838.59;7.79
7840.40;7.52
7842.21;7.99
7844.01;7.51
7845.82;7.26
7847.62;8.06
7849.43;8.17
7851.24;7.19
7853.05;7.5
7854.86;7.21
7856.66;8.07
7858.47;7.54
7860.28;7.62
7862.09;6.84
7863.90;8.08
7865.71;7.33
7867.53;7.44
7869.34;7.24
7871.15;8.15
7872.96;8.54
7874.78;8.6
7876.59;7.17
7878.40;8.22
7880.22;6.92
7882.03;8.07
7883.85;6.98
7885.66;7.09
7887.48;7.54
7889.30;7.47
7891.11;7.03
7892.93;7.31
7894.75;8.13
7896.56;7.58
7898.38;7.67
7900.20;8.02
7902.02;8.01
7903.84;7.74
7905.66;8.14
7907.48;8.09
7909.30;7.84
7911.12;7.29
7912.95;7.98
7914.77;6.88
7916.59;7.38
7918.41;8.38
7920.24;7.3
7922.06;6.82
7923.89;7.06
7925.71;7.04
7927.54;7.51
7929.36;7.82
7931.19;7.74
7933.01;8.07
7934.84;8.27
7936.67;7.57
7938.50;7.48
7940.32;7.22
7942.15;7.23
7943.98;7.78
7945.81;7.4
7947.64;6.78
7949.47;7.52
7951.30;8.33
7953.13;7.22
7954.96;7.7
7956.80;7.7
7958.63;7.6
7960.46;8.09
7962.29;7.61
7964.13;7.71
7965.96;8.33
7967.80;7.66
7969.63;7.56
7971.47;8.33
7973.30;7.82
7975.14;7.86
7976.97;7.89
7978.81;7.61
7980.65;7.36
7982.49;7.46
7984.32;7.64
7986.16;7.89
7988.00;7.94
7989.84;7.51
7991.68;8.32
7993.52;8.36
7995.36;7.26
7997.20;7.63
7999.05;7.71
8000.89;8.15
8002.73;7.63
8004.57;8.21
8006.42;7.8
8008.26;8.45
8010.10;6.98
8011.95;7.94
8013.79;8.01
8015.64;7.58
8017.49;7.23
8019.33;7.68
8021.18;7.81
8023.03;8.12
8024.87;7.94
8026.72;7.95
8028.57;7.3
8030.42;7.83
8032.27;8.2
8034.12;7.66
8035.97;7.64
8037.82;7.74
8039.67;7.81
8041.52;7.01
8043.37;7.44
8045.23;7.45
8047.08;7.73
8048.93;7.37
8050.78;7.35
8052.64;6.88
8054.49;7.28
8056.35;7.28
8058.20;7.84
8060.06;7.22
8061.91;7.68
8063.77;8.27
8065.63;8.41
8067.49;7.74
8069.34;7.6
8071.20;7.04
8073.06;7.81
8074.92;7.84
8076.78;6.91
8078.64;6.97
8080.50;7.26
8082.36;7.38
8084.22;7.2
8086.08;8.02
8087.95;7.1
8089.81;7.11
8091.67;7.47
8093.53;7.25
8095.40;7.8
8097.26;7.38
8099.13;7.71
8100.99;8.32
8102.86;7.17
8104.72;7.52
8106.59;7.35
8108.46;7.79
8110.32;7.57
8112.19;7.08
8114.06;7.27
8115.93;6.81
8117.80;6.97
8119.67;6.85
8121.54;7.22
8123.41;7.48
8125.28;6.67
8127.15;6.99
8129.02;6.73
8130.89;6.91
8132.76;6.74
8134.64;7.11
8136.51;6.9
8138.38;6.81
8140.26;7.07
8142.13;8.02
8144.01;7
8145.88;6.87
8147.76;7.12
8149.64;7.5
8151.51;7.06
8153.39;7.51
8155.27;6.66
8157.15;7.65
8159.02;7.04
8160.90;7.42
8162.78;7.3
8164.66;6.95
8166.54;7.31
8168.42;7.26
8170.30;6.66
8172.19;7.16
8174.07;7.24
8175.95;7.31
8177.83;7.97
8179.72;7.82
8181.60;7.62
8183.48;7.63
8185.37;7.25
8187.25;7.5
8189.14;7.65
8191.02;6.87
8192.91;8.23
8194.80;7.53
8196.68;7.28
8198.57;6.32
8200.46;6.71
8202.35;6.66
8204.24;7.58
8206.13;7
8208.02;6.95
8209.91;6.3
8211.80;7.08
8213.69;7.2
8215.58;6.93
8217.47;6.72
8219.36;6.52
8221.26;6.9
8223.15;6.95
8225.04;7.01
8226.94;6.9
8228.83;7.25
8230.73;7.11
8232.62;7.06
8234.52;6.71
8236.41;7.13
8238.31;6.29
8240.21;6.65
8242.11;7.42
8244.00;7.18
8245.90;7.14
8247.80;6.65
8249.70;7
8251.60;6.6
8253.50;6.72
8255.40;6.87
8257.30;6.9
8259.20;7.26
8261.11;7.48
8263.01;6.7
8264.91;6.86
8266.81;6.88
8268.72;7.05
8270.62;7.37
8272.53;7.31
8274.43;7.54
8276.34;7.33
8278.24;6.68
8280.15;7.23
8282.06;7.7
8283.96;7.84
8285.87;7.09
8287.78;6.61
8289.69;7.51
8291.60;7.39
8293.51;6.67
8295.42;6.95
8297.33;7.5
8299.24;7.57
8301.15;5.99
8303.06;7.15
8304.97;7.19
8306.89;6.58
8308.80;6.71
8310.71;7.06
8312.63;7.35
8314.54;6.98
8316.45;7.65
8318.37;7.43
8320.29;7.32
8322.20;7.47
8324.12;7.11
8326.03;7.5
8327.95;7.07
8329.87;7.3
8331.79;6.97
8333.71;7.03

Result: 0.905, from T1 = 0.95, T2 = 1.05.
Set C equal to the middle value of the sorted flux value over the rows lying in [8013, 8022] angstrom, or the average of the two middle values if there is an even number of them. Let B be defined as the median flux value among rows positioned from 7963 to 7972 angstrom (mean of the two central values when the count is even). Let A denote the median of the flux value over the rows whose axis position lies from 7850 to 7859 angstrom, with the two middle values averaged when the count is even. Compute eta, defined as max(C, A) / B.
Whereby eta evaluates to 1.00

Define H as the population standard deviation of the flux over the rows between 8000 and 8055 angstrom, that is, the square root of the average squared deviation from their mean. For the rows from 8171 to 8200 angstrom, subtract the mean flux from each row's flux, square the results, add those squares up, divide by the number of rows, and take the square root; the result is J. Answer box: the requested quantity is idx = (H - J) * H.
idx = -0.024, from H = 0.38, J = 0.44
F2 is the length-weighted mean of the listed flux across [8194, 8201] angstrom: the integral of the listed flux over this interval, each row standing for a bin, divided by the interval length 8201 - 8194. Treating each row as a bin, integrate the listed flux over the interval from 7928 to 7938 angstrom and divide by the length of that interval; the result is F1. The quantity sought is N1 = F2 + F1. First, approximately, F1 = 7.86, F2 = 6.97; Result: 14.82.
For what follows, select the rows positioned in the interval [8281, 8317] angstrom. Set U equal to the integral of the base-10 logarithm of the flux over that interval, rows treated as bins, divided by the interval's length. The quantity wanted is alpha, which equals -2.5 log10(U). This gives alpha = 0.17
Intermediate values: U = 0.852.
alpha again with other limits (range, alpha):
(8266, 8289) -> 0.17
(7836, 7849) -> 0.13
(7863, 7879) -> 0.12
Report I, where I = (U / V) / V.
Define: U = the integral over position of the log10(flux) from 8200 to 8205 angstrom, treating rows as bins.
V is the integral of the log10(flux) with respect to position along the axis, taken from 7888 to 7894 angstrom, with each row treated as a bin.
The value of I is 0.157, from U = 4.2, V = 5.2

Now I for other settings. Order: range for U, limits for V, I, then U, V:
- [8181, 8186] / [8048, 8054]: 0.165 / 4.4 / 5.1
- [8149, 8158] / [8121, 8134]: 0.065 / 7.7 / 10.9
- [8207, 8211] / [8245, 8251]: 0.130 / 3.3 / 5.0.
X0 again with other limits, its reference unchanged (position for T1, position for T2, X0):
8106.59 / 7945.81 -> 1.022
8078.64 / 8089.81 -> 0.978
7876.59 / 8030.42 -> 0.892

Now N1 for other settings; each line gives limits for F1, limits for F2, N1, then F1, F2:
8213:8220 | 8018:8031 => 14.64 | 6.85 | 7.79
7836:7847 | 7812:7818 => 15.32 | 7.67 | 7.65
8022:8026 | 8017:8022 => 15.63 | 8.03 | 7.60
